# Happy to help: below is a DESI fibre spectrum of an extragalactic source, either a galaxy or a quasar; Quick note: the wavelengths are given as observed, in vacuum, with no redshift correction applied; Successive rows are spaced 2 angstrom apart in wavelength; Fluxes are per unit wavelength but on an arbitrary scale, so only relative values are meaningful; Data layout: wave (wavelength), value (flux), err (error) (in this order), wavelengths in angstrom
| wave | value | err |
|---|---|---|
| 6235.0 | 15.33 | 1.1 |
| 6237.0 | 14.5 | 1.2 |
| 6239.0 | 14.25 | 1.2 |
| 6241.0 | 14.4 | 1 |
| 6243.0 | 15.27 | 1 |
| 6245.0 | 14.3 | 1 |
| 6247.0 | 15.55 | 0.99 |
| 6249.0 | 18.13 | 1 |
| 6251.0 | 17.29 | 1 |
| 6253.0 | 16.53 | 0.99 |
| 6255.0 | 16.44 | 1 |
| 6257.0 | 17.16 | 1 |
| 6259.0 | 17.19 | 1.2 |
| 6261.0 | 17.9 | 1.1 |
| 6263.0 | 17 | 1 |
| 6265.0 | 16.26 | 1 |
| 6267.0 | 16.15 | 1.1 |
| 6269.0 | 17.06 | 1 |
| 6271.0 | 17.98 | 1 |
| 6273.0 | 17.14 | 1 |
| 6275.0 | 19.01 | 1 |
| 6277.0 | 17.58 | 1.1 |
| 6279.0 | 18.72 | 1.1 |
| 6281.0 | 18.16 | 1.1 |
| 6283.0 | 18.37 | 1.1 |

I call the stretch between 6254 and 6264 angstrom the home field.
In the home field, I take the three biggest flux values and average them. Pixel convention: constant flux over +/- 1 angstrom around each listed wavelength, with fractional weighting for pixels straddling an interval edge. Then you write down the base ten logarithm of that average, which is 1.241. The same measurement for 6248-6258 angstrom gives 1.244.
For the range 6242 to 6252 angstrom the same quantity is 1.230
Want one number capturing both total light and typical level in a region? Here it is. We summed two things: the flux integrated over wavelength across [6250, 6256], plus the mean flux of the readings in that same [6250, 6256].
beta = 117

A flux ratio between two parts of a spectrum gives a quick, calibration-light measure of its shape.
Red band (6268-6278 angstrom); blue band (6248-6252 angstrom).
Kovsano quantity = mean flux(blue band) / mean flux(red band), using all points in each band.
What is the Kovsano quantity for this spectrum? 0.998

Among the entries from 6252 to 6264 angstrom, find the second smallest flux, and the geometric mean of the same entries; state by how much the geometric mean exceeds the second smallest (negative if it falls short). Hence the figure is 0.5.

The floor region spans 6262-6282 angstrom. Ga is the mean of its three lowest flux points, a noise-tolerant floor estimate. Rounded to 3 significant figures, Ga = 16.5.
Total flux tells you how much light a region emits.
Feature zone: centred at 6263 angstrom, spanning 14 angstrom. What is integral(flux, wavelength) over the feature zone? 237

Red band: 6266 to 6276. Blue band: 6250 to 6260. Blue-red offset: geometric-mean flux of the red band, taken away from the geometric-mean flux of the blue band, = -0.5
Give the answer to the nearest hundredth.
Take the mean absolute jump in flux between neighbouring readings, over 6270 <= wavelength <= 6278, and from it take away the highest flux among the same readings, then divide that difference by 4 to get -4.41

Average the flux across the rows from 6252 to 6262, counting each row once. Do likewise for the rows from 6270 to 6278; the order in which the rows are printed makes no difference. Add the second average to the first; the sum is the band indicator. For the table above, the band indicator 35.0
